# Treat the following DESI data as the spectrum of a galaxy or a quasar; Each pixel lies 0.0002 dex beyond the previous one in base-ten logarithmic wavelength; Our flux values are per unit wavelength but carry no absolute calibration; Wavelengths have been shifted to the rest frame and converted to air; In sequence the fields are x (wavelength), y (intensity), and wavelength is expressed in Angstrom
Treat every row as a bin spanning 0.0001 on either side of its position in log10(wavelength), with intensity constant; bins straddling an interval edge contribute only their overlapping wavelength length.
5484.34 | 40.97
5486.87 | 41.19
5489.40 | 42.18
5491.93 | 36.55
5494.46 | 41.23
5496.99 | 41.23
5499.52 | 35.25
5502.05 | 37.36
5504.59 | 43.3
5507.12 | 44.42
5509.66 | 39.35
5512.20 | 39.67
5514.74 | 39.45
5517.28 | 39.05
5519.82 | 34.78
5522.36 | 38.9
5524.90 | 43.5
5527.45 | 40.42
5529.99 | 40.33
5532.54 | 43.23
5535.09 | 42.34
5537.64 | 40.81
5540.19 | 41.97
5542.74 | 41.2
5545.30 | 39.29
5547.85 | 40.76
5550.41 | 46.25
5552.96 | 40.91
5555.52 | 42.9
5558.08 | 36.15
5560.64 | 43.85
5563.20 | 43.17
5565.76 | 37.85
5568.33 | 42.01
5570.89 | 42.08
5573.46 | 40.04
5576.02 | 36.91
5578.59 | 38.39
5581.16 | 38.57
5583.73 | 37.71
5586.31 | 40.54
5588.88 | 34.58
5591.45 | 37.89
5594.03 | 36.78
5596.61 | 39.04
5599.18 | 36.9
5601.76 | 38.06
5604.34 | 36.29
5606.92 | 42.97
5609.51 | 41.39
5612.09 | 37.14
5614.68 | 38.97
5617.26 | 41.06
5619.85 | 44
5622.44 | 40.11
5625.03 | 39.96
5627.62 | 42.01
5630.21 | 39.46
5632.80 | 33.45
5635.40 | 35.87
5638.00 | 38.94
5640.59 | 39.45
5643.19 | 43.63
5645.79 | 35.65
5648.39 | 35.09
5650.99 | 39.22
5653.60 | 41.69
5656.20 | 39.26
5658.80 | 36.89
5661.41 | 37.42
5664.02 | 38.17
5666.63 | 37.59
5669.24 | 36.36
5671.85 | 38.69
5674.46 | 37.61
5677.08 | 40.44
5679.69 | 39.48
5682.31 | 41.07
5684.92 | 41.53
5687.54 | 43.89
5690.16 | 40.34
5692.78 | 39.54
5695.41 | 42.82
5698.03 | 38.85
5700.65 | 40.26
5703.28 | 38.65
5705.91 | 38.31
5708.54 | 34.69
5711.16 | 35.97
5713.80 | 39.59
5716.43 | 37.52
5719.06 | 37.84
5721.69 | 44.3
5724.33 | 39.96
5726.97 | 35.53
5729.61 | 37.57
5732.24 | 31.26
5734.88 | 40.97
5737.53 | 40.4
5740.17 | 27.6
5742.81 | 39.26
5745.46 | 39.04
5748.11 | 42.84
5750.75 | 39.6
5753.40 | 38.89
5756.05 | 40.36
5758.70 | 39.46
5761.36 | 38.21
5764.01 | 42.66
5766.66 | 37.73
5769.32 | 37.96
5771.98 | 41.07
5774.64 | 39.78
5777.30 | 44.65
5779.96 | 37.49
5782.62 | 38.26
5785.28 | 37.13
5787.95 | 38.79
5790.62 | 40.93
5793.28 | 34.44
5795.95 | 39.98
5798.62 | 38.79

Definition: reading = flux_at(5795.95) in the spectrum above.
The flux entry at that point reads 39.98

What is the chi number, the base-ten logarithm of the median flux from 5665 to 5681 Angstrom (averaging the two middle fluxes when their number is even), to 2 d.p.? 1.58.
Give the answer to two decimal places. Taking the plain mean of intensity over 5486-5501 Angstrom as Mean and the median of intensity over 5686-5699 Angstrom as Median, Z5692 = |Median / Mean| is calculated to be 1.02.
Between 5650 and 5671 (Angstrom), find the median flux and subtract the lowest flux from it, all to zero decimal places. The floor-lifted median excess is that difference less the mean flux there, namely -37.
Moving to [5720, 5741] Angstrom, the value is -26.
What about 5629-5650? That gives -34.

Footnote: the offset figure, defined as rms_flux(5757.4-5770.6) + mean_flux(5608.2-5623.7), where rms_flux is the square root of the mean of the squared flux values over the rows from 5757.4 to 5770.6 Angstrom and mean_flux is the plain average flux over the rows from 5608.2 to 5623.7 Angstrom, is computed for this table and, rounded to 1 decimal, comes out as 79.7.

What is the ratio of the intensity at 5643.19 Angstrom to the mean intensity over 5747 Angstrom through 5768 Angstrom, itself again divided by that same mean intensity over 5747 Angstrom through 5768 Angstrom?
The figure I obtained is 0.0273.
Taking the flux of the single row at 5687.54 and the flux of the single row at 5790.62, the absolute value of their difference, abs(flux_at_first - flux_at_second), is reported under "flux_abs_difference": 3.0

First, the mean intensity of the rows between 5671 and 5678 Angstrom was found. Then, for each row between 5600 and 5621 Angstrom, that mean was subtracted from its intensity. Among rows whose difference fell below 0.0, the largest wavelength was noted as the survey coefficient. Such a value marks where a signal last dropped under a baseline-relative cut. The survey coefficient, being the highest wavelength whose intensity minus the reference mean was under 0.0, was 5612.09 Angstrom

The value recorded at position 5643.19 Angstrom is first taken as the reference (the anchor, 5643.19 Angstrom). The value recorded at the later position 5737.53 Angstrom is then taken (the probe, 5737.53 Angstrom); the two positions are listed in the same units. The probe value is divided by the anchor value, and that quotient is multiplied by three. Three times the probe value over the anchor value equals 2.8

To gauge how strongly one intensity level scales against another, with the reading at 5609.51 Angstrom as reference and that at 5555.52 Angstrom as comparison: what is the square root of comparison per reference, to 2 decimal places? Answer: 1.02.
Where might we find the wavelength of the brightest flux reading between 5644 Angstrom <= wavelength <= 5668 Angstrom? 5653.60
